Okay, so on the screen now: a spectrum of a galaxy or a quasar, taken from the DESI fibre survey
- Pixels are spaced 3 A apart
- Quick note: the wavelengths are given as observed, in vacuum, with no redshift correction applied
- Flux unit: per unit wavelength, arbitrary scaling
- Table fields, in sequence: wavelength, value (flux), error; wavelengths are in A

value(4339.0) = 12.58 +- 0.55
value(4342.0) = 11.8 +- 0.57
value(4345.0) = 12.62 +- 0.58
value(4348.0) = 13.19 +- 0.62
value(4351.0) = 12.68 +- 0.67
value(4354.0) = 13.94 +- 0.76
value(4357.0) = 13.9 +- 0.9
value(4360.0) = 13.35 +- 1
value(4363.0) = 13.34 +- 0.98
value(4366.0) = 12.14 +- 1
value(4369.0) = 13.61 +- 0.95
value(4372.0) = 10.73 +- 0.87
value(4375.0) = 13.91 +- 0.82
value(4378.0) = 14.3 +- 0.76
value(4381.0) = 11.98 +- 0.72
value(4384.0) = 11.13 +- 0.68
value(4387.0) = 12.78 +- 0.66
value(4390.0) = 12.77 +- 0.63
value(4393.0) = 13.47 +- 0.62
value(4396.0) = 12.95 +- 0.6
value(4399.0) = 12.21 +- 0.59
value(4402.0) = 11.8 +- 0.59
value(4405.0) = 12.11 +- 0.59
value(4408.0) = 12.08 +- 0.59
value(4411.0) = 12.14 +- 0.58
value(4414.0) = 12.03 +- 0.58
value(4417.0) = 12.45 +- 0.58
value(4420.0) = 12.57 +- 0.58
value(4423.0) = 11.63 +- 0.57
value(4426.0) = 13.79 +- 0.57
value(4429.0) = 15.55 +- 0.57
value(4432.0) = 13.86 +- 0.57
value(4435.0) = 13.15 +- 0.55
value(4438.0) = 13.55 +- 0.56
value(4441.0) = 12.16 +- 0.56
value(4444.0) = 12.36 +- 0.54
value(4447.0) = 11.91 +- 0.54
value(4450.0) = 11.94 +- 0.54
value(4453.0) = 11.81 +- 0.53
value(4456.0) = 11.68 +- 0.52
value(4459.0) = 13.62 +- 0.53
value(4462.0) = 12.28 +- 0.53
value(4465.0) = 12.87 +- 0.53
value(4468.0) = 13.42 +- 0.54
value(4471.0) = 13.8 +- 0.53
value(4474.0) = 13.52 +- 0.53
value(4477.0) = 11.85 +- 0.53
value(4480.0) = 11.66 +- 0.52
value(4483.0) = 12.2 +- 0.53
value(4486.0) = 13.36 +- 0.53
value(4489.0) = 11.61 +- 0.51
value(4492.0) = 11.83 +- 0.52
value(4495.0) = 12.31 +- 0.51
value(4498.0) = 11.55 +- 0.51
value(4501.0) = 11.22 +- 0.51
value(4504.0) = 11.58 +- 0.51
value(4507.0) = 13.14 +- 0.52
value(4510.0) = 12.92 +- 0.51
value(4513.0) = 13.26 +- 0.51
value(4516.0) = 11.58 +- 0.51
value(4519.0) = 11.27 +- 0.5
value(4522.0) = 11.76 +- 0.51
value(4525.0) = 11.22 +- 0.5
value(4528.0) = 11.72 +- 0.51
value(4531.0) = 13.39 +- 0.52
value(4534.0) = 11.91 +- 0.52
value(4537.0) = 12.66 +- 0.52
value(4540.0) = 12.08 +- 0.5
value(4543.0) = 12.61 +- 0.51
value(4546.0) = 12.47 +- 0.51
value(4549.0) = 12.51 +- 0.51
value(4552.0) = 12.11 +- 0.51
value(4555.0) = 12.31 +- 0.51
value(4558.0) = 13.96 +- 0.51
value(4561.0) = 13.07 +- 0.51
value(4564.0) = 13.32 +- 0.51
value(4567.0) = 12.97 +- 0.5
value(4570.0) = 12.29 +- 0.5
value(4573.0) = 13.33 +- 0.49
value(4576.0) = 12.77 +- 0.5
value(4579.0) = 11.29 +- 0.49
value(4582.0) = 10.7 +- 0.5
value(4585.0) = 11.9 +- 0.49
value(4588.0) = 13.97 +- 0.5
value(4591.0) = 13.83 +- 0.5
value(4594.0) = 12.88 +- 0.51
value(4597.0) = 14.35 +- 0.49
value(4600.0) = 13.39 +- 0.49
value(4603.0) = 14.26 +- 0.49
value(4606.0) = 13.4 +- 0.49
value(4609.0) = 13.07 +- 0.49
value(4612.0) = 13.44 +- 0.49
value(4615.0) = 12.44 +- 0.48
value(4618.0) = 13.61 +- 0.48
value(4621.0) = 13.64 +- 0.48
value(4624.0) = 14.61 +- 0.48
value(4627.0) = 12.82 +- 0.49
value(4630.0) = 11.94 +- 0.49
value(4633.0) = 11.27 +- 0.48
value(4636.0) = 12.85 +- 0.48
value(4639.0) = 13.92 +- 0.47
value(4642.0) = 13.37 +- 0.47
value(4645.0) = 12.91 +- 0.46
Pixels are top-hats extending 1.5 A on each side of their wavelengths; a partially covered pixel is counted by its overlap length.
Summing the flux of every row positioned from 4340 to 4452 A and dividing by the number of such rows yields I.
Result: 12.8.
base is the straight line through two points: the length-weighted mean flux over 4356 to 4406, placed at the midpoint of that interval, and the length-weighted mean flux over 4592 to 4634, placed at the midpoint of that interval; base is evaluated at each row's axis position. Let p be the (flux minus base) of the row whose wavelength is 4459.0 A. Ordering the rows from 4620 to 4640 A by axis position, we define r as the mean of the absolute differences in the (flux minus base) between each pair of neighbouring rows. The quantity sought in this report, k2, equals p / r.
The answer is 0.6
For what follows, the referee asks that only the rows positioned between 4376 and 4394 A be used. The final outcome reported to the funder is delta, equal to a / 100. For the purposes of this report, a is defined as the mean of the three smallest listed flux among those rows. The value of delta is 0.120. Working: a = 12.0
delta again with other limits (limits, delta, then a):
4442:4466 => 0.118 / 11.8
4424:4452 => 0.120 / 12.0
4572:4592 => 0.113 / 11.3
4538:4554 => 0.122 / 12.2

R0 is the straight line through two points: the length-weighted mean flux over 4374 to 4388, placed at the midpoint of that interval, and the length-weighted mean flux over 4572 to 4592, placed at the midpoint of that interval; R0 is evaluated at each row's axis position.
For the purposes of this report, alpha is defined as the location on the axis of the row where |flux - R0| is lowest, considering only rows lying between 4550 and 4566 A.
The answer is 4555.0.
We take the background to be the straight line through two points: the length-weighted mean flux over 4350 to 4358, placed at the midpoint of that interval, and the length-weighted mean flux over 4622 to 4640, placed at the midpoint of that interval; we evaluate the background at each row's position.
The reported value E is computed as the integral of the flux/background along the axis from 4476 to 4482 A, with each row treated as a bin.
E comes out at 5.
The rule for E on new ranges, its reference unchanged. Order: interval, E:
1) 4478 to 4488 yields 9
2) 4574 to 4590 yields 15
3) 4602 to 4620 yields 19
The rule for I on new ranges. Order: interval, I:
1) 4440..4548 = 12.3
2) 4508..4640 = 12.8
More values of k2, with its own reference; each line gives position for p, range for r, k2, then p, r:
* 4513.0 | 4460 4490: 0.3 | 0.2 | 0.79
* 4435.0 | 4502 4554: 0.4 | 0.3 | 0.70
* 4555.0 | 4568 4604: -0.8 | -0.8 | 1.03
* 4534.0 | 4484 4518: -1.5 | -1.2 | 0.77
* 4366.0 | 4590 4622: -0.7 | -0.6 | 0.80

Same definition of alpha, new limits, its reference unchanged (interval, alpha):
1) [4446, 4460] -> 4450.0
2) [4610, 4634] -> 4615.0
